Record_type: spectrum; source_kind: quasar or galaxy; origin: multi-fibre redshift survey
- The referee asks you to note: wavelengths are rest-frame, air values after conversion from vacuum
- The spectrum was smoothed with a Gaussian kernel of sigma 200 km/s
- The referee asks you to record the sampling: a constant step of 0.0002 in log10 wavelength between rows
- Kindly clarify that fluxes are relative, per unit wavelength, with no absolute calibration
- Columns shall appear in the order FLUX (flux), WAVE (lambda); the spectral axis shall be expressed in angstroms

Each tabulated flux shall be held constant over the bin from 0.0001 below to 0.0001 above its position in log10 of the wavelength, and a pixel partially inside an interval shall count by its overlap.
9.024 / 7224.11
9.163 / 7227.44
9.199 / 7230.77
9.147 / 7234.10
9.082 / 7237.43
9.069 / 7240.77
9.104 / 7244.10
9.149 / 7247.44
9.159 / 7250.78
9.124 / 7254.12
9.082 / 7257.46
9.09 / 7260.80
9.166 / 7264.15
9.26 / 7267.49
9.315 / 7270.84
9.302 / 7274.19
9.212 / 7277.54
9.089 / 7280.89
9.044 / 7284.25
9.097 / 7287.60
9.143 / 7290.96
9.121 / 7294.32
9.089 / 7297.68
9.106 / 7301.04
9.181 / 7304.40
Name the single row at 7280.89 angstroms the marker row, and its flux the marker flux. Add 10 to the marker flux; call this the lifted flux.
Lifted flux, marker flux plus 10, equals 19.1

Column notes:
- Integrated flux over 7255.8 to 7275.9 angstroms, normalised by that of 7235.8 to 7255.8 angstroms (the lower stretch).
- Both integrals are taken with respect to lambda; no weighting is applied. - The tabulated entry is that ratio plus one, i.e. 2.01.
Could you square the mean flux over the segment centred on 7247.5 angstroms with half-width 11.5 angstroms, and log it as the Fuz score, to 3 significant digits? 83.0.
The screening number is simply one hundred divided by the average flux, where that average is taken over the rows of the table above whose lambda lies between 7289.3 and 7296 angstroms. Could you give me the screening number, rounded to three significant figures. 11.0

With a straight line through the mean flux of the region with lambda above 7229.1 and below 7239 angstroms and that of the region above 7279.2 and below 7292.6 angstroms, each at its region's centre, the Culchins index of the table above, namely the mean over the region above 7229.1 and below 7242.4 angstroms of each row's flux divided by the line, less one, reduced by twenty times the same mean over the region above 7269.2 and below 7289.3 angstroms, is -0.17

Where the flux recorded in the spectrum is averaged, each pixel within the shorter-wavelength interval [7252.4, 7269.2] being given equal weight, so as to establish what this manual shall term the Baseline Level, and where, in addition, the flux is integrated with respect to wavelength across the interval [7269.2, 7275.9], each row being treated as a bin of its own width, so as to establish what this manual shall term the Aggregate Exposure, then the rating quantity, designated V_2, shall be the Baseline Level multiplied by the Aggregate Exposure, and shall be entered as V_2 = 570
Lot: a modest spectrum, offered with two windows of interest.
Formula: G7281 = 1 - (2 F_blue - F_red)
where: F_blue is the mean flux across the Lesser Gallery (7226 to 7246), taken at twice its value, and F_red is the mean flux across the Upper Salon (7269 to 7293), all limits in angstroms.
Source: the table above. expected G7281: -8.083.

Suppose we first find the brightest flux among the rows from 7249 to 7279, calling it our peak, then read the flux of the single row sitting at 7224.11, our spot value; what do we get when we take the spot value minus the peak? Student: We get -0.29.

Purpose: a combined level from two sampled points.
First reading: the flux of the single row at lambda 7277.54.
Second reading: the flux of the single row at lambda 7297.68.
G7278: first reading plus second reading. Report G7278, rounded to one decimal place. 18.3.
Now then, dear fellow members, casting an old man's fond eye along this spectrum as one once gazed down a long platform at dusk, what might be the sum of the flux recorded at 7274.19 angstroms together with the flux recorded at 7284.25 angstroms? 18.35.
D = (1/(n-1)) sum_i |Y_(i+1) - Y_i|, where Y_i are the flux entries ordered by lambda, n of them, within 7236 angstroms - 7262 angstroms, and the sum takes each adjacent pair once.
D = 0.027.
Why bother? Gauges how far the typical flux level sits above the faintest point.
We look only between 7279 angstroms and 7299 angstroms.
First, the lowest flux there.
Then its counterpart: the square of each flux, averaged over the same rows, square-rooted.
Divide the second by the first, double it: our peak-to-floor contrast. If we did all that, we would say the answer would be 2.01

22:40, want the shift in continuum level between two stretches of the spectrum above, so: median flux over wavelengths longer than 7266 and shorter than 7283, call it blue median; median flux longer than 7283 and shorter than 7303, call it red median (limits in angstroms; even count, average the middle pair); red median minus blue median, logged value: -0.16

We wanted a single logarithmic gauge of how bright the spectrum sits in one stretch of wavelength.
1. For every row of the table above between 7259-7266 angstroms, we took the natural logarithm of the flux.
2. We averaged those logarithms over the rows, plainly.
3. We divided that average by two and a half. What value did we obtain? 0.885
